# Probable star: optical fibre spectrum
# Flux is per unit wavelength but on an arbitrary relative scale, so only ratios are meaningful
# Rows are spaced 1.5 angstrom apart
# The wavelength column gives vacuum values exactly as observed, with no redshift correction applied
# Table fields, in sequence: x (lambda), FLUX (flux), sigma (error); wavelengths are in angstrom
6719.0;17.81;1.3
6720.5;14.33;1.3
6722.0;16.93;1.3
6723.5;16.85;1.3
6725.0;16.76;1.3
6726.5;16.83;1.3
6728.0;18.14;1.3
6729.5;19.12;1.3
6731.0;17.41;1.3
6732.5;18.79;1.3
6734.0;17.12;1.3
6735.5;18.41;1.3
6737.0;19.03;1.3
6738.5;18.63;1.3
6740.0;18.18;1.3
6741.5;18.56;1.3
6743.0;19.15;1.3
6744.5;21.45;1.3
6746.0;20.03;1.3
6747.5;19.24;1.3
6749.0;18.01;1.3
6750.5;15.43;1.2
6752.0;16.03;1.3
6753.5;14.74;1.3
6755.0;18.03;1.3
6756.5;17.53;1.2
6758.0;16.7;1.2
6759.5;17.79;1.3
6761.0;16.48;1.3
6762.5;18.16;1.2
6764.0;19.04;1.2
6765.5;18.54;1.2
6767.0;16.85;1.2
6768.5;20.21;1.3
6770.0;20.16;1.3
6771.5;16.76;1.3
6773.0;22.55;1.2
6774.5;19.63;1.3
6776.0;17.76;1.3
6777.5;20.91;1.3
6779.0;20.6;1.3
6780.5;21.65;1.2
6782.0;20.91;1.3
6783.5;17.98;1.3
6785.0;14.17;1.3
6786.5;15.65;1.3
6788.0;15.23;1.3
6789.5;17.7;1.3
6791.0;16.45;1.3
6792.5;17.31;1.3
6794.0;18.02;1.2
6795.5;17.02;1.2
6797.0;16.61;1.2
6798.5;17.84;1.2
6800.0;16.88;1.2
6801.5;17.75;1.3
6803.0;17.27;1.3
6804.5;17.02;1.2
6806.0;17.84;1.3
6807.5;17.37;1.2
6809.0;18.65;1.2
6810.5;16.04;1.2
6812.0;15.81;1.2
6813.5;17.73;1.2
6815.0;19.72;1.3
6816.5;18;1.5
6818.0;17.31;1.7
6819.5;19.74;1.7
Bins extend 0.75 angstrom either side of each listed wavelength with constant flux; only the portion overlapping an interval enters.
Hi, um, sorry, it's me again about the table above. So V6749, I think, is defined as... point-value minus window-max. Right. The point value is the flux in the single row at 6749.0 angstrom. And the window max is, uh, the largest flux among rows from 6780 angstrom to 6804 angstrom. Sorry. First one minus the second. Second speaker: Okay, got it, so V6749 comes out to -4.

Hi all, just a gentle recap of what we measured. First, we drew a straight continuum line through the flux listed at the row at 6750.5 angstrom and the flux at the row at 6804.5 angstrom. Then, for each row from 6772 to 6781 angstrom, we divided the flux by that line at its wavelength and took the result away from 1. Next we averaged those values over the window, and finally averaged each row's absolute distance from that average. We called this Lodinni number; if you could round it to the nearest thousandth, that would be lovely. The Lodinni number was 0.073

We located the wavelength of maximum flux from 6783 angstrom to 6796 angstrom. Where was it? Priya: 6794.0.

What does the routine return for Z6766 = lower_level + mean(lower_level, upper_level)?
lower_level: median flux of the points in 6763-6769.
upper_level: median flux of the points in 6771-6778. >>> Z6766 38.0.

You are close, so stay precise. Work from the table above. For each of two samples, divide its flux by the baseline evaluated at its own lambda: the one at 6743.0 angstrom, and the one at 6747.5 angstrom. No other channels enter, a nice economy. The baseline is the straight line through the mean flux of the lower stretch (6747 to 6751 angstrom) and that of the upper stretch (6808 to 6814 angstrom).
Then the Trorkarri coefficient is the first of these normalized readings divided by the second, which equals 0.99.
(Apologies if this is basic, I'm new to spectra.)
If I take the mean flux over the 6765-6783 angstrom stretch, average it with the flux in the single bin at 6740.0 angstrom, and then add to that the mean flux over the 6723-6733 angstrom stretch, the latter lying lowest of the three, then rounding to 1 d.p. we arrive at 36.6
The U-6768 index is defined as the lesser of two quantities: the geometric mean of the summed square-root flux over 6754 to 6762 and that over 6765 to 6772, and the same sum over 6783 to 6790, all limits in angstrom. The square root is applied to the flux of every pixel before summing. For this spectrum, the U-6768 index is 20.1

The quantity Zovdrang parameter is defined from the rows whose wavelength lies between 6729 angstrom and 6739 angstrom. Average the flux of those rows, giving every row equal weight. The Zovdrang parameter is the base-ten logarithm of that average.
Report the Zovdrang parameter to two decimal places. 1.26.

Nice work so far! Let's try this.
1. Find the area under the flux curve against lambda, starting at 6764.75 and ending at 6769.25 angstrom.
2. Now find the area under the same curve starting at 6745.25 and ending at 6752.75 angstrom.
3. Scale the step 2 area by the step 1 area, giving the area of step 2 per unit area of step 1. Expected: 1.6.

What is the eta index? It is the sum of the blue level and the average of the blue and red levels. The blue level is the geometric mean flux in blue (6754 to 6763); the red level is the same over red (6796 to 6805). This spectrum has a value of 34.8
